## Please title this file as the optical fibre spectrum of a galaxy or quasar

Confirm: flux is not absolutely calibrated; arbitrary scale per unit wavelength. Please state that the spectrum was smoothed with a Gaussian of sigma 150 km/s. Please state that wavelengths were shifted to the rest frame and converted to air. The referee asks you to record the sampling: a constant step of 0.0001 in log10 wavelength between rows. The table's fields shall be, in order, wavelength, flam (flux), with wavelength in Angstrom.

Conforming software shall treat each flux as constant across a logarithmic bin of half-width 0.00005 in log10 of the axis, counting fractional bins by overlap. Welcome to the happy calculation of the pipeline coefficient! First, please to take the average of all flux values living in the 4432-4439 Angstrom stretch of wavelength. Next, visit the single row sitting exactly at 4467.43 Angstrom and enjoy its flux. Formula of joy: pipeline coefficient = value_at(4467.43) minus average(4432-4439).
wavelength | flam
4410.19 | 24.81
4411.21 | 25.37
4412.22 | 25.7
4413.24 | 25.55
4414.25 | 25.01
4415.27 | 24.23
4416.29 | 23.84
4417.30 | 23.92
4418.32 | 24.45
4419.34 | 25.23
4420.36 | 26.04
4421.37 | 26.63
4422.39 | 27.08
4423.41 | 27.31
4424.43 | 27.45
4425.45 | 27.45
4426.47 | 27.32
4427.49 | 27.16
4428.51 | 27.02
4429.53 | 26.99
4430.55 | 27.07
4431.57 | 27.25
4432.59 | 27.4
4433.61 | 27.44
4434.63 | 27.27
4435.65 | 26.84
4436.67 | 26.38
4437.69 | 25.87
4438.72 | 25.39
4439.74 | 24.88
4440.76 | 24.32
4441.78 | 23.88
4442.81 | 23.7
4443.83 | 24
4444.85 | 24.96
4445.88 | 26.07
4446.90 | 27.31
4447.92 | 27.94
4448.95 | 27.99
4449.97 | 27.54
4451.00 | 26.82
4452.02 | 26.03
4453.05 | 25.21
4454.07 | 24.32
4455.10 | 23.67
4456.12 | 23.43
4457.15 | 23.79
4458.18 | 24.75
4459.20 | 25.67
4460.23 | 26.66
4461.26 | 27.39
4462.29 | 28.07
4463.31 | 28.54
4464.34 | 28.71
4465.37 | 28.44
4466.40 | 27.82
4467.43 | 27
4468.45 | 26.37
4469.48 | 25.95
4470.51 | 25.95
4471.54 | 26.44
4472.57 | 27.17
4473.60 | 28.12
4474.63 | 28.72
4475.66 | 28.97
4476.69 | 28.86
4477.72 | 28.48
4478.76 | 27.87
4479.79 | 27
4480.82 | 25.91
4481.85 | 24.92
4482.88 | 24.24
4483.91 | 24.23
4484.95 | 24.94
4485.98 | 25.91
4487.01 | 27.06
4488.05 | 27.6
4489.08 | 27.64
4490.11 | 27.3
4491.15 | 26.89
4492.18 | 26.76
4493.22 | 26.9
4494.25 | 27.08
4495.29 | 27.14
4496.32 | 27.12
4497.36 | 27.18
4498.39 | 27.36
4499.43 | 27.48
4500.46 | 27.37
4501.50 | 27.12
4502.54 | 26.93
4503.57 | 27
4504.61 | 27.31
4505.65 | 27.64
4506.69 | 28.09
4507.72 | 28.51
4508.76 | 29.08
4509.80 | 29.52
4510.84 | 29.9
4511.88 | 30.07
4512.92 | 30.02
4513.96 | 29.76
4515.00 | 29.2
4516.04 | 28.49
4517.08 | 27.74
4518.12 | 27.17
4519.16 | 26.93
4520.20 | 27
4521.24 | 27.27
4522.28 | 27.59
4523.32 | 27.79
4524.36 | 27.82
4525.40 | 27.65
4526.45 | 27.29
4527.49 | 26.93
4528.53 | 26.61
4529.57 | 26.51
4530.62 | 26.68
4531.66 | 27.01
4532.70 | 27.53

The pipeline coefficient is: 0.3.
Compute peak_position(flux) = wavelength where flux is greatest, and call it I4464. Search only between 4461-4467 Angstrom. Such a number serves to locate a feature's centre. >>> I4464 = 4464.34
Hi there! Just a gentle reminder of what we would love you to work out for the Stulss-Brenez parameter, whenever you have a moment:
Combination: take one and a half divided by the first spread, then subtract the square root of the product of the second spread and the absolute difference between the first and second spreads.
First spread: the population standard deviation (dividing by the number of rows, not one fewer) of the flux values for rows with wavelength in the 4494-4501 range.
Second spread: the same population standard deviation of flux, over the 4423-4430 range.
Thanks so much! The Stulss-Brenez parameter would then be 10.4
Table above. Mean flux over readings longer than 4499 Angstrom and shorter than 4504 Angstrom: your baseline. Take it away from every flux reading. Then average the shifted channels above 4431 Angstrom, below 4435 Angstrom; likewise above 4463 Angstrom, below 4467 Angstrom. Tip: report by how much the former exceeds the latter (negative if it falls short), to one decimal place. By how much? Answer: -1.0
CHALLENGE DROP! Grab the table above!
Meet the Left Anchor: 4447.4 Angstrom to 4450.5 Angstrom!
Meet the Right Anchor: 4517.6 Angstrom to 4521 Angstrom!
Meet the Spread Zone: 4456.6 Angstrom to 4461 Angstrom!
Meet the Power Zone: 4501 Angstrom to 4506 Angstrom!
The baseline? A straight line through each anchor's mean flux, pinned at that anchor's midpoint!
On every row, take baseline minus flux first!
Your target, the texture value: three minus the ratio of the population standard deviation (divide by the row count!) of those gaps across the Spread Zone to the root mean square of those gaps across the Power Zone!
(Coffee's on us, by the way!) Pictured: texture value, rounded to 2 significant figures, -1.0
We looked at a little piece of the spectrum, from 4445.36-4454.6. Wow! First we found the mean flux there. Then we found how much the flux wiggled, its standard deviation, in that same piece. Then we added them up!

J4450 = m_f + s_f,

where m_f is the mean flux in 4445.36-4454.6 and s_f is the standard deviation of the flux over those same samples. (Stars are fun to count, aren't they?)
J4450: 27.8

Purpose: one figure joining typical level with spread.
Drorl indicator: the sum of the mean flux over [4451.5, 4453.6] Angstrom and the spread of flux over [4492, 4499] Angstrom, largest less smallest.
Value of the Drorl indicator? 26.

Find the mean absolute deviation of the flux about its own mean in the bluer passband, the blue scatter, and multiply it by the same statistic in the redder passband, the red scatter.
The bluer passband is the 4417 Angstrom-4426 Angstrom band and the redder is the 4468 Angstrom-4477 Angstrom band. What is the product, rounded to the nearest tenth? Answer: 1.3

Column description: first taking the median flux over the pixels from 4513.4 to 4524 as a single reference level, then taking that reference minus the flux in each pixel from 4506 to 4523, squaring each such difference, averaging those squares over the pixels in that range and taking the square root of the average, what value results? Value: 1.40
